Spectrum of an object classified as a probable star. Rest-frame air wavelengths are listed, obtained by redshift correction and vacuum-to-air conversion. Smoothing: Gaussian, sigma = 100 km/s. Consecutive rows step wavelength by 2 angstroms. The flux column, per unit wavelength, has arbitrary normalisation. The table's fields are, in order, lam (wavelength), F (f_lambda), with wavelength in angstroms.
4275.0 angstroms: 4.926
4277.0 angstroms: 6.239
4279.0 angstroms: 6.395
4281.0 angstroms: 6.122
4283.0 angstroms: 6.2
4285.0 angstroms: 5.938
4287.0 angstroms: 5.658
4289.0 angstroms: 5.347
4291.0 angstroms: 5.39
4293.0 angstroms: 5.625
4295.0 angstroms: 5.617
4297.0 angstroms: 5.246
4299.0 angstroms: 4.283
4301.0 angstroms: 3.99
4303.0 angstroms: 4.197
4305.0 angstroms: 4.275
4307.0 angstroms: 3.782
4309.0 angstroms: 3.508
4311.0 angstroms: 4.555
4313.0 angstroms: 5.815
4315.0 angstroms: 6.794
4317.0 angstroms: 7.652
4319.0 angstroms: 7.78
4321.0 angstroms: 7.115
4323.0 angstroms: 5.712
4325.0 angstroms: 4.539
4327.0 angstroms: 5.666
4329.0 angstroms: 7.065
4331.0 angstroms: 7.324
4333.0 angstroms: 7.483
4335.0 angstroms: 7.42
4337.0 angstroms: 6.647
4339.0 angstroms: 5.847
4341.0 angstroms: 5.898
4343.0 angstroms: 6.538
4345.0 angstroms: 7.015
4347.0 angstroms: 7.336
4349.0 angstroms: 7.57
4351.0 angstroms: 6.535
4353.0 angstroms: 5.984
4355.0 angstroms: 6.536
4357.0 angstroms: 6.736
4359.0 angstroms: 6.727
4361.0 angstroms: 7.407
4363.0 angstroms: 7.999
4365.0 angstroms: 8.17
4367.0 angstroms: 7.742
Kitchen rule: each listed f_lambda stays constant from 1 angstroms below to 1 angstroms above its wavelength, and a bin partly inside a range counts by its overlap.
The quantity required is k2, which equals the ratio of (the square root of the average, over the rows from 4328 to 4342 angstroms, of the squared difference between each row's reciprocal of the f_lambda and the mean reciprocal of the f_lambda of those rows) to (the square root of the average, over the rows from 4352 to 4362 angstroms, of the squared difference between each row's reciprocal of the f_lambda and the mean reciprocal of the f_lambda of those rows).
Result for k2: 1.4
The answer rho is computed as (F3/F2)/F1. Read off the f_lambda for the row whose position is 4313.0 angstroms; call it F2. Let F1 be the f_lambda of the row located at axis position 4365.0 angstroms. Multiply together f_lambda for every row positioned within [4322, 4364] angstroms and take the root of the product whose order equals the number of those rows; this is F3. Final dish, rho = 0.14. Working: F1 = 8.17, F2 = 5.815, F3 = 6.6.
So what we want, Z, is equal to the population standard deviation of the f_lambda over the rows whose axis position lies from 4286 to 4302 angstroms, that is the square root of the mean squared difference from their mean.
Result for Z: 0.6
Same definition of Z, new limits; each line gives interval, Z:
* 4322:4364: 0.8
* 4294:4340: 1.4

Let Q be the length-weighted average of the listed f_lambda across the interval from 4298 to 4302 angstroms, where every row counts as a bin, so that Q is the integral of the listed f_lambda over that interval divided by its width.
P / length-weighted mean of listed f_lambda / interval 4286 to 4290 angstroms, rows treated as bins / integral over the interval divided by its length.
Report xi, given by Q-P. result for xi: -1.4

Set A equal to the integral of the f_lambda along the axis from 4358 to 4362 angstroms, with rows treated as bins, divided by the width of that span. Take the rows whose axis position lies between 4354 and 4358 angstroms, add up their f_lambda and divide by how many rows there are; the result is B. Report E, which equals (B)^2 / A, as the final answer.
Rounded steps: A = 7.1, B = 6.6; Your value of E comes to 6.2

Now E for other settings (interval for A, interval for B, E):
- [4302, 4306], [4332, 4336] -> 13.1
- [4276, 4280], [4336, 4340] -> 6.2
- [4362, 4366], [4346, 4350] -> 6.9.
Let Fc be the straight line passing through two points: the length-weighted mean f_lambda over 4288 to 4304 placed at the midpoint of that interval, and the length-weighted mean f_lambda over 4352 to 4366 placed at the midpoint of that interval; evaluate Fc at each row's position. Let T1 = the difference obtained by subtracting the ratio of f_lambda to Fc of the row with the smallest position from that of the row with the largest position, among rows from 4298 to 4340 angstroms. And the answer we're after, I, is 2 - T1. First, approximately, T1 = 0.07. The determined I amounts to 1.93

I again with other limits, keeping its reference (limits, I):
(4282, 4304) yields 2.56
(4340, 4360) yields 1.96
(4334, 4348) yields 2.08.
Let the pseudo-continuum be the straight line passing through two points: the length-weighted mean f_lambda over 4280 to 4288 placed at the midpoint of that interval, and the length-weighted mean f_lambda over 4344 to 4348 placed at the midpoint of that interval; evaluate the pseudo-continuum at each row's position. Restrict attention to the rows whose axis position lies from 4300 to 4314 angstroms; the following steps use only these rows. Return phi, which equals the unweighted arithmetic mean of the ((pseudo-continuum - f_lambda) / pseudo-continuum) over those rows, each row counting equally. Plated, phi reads 0.33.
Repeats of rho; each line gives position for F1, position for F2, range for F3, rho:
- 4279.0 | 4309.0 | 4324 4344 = 0.28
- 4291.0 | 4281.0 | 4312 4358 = 0.20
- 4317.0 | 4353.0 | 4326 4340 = 0.15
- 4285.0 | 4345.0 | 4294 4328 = 0.12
